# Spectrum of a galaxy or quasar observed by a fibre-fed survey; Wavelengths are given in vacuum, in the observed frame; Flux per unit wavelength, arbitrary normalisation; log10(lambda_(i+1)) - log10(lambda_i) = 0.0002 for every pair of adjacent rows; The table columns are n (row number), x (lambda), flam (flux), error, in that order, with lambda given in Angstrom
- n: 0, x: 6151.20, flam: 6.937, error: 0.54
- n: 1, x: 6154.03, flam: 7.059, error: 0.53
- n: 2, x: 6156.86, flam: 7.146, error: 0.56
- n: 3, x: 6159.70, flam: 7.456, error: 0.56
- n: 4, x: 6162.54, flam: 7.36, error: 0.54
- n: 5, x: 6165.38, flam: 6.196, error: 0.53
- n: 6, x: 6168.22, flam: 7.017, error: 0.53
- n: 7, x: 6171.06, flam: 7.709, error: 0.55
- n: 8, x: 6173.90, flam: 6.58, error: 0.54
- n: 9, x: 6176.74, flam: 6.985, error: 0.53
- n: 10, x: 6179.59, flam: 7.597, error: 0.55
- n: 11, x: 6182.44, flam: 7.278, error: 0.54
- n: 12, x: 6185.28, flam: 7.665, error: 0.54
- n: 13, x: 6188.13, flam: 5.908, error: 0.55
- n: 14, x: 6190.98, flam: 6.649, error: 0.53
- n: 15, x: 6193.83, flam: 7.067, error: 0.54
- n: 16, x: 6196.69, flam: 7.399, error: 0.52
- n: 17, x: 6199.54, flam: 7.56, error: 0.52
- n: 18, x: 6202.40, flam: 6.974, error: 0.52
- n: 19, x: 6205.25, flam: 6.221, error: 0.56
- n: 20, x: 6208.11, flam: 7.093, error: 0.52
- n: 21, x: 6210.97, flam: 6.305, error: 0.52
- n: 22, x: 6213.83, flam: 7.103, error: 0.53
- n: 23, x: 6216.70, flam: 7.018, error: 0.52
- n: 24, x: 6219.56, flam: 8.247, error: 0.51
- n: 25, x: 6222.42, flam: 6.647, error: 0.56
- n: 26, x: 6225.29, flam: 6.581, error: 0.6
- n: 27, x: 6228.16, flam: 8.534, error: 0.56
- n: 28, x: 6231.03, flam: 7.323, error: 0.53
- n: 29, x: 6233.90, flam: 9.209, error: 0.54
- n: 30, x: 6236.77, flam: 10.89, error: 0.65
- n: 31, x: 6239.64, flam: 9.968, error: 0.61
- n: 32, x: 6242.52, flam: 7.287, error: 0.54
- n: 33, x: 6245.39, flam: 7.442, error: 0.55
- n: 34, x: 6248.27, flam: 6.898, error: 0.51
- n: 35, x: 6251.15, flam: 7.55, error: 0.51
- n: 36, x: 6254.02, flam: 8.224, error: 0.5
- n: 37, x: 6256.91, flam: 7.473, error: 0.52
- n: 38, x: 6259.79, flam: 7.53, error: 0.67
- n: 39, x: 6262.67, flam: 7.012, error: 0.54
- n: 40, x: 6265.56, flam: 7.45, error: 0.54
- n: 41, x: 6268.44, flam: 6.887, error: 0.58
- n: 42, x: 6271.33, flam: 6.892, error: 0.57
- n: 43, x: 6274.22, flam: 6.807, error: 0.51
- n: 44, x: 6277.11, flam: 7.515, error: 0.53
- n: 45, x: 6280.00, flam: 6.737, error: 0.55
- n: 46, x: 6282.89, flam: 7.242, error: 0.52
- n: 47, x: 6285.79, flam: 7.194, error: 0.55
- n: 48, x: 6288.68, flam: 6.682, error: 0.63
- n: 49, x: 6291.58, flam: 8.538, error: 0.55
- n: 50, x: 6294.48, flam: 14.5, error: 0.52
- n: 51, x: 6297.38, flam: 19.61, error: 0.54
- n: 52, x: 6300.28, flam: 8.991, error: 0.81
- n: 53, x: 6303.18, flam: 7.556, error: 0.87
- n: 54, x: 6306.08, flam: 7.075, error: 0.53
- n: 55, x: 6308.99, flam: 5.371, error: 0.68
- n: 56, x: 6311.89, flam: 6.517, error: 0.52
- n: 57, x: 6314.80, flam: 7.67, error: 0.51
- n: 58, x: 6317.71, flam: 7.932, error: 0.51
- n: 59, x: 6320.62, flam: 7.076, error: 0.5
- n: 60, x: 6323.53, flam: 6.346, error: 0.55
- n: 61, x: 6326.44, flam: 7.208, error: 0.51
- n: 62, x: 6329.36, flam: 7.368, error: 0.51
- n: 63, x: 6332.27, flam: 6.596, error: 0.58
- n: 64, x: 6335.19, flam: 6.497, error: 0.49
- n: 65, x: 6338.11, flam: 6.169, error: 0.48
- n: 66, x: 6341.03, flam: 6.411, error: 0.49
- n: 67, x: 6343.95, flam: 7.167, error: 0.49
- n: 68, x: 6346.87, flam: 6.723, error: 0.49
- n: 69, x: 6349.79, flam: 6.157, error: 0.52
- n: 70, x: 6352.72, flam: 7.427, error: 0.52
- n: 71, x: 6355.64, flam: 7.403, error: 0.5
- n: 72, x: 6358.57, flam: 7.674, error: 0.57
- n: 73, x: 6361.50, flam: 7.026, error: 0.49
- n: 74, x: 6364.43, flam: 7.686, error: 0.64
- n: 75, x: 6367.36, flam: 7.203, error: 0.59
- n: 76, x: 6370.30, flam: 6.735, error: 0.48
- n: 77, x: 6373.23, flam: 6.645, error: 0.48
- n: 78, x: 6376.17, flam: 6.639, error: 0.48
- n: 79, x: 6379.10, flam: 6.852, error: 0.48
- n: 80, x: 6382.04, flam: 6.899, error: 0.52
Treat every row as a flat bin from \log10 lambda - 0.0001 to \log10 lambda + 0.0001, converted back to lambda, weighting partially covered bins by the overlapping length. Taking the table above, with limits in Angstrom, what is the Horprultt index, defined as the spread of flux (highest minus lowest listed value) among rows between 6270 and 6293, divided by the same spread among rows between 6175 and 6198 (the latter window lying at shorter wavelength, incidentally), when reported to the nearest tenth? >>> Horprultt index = 1.1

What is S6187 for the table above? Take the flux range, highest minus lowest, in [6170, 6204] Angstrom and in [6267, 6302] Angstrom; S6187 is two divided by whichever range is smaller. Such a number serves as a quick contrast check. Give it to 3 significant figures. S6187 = 1.11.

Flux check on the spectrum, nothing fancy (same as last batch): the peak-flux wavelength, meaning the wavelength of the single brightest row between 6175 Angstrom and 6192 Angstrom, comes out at 6185.28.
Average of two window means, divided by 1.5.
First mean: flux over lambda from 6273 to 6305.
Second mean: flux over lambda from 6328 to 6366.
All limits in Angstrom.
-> 5.39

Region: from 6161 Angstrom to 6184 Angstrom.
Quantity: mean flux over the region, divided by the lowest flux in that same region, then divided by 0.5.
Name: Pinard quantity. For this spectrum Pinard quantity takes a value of 2.29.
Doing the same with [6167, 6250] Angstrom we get 2.51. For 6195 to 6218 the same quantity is 2.24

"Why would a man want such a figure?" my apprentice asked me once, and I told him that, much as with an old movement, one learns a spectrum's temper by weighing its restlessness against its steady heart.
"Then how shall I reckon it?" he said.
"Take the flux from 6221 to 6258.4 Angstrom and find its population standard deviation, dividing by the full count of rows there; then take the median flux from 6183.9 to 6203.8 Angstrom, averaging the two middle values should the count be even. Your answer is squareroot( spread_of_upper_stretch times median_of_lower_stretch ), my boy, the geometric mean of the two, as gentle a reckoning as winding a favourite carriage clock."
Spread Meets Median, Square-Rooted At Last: 3.0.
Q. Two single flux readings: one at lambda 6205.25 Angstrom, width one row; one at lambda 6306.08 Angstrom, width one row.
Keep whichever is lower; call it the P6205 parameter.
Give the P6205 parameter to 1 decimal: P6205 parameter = 6.2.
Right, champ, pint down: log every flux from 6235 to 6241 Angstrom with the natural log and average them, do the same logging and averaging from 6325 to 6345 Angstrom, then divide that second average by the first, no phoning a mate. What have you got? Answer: 0.82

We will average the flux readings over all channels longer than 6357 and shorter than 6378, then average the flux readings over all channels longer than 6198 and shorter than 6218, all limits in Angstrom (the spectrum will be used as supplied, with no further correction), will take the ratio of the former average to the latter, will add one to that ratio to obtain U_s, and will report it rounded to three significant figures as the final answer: 2.03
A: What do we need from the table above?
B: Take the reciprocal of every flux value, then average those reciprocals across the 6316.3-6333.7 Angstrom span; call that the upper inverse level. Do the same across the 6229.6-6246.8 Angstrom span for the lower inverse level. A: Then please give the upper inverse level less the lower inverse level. 0.024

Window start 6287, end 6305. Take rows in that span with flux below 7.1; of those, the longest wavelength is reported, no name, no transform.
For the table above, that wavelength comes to 6288.68 Angstrom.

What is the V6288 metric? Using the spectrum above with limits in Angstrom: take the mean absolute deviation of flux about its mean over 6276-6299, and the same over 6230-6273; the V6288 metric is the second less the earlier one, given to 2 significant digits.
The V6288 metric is -2.7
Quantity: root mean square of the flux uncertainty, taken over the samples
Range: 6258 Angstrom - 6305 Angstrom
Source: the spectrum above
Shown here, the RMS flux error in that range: 0.60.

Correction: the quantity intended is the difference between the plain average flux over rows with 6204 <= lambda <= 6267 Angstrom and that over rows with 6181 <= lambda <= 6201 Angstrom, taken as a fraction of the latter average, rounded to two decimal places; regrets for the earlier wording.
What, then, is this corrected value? 0.08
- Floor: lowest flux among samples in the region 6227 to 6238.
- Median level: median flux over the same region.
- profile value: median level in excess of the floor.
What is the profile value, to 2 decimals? 1.55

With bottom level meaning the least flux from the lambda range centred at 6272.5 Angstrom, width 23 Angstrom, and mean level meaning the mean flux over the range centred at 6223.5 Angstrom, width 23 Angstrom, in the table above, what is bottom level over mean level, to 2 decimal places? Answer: 0.89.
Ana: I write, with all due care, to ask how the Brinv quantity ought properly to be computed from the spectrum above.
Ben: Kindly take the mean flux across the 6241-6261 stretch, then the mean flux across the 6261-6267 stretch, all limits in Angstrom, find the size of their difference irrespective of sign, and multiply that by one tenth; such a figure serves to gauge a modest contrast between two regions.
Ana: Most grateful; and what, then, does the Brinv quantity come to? 0.03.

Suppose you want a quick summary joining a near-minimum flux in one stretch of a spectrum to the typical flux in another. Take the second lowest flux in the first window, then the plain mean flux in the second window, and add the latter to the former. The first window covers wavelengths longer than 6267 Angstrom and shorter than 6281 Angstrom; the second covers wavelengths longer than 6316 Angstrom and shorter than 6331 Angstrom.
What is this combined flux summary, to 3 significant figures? 14.0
